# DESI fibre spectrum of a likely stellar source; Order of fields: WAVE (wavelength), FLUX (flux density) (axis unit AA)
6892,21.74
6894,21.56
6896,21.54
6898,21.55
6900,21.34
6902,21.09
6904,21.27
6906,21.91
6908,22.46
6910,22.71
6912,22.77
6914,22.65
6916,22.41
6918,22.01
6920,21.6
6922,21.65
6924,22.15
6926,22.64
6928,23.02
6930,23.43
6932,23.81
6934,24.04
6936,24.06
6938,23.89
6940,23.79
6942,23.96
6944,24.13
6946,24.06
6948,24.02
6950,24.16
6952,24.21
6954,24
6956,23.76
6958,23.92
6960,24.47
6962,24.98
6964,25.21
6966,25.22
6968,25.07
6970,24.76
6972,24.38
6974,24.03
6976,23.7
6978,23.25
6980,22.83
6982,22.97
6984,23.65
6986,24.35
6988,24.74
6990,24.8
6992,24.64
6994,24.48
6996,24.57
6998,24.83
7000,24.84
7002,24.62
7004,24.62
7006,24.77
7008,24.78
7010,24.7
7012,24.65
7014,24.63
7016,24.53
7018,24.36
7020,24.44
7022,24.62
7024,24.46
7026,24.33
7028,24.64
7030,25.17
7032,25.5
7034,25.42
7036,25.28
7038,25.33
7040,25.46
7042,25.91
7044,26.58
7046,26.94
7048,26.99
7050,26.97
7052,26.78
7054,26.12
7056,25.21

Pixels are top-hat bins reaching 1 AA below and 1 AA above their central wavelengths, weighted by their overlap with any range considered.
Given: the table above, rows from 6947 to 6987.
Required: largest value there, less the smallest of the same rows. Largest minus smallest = 2.39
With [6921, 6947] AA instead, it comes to 2.48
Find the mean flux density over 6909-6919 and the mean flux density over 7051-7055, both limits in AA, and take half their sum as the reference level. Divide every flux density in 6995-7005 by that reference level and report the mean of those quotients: 1.01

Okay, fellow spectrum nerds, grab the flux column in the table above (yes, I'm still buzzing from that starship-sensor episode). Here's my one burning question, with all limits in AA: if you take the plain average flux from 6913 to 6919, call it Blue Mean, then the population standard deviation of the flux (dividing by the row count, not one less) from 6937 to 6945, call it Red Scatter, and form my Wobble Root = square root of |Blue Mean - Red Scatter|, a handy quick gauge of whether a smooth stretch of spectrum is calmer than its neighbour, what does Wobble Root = 4.7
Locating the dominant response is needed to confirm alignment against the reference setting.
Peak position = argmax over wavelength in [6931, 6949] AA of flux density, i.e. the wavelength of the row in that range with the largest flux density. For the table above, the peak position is 6944 AA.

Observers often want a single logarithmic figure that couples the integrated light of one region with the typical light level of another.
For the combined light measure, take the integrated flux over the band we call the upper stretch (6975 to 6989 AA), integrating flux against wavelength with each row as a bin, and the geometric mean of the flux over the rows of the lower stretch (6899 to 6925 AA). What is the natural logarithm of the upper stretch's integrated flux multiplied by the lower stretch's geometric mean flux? 8.9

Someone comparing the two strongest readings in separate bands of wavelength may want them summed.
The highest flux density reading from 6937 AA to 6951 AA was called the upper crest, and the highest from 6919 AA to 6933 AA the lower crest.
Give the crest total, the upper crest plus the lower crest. 48.0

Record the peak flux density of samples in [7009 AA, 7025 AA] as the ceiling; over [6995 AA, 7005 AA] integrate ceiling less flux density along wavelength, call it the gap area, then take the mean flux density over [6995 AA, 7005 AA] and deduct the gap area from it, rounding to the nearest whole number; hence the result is 25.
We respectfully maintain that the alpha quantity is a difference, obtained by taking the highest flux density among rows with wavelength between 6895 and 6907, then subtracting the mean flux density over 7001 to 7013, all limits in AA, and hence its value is -2.8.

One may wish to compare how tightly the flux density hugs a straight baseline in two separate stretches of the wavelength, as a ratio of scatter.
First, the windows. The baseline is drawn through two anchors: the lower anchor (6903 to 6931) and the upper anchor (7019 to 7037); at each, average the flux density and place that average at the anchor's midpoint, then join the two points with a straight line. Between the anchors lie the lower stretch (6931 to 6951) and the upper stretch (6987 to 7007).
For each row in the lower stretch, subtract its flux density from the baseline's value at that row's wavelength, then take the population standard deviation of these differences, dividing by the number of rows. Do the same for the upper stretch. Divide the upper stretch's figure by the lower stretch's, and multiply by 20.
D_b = 29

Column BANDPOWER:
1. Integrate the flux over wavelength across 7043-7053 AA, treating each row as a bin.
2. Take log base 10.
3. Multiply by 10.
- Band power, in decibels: 24.3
